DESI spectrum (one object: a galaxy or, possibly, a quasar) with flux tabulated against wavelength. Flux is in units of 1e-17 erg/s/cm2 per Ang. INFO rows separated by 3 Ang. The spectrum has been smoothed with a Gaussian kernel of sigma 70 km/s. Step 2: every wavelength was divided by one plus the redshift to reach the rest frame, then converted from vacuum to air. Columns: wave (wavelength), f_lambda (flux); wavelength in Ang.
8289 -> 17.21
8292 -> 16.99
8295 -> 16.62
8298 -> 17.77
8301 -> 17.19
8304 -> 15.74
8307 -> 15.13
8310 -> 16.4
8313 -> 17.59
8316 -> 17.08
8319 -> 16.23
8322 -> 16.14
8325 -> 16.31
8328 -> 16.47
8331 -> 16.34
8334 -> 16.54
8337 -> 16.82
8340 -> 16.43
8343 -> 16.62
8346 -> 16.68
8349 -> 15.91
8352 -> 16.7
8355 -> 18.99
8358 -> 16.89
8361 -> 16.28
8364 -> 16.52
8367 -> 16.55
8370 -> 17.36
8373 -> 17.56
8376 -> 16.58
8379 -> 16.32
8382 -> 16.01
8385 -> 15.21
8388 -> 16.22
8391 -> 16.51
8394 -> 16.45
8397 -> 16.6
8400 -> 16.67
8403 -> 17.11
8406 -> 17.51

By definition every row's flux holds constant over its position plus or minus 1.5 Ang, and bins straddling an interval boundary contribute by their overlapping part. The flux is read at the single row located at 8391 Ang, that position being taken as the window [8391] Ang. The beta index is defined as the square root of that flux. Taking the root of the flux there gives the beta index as 4.06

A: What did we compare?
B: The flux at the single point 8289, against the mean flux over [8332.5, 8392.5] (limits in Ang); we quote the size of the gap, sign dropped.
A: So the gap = 0.6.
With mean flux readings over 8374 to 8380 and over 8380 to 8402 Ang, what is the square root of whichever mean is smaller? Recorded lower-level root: 4.03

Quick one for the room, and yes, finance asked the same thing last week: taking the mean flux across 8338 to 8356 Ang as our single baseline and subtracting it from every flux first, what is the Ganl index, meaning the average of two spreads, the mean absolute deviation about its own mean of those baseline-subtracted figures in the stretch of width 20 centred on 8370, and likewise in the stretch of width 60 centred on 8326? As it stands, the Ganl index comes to 0.49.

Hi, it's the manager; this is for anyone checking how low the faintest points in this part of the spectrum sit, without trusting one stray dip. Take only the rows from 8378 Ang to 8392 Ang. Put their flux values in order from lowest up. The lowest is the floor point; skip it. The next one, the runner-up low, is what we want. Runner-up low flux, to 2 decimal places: 16.01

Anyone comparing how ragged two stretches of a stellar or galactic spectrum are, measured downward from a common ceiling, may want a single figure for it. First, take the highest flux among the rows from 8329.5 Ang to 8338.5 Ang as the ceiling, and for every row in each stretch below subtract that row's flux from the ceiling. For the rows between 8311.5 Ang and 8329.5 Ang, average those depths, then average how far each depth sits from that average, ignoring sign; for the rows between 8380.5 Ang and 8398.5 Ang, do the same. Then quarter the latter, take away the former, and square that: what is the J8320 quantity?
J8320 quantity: 0.14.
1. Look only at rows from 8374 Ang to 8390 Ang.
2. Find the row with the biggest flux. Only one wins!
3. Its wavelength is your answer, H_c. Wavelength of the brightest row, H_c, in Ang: 8376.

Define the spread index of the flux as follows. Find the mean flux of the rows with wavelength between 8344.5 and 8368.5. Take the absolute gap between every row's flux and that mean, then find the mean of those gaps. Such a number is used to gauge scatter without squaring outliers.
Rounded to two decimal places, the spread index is 0.56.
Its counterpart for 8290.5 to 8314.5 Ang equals 0.71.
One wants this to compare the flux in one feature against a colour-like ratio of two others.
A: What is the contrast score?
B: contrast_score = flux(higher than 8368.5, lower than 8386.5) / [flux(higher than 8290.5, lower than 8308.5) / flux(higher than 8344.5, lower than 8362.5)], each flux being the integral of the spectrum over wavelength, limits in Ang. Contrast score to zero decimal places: 303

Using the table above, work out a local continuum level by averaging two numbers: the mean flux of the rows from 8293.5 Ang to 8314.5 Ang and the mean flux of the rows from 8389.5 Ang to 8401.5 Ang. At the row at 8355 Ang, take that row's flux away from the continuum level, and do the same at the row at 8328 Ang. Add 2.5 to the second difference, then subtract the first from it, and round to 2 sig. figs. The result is 5.0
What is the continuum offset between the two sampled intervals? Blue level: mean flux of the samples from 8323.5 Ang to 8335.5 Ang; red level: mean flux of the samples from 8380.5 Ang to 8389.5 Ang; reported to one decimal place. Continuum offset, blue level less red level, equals 0.6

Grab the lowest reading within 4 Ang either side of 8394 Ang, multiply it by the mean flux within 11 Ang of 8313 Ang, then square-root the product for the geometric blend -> 16.4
